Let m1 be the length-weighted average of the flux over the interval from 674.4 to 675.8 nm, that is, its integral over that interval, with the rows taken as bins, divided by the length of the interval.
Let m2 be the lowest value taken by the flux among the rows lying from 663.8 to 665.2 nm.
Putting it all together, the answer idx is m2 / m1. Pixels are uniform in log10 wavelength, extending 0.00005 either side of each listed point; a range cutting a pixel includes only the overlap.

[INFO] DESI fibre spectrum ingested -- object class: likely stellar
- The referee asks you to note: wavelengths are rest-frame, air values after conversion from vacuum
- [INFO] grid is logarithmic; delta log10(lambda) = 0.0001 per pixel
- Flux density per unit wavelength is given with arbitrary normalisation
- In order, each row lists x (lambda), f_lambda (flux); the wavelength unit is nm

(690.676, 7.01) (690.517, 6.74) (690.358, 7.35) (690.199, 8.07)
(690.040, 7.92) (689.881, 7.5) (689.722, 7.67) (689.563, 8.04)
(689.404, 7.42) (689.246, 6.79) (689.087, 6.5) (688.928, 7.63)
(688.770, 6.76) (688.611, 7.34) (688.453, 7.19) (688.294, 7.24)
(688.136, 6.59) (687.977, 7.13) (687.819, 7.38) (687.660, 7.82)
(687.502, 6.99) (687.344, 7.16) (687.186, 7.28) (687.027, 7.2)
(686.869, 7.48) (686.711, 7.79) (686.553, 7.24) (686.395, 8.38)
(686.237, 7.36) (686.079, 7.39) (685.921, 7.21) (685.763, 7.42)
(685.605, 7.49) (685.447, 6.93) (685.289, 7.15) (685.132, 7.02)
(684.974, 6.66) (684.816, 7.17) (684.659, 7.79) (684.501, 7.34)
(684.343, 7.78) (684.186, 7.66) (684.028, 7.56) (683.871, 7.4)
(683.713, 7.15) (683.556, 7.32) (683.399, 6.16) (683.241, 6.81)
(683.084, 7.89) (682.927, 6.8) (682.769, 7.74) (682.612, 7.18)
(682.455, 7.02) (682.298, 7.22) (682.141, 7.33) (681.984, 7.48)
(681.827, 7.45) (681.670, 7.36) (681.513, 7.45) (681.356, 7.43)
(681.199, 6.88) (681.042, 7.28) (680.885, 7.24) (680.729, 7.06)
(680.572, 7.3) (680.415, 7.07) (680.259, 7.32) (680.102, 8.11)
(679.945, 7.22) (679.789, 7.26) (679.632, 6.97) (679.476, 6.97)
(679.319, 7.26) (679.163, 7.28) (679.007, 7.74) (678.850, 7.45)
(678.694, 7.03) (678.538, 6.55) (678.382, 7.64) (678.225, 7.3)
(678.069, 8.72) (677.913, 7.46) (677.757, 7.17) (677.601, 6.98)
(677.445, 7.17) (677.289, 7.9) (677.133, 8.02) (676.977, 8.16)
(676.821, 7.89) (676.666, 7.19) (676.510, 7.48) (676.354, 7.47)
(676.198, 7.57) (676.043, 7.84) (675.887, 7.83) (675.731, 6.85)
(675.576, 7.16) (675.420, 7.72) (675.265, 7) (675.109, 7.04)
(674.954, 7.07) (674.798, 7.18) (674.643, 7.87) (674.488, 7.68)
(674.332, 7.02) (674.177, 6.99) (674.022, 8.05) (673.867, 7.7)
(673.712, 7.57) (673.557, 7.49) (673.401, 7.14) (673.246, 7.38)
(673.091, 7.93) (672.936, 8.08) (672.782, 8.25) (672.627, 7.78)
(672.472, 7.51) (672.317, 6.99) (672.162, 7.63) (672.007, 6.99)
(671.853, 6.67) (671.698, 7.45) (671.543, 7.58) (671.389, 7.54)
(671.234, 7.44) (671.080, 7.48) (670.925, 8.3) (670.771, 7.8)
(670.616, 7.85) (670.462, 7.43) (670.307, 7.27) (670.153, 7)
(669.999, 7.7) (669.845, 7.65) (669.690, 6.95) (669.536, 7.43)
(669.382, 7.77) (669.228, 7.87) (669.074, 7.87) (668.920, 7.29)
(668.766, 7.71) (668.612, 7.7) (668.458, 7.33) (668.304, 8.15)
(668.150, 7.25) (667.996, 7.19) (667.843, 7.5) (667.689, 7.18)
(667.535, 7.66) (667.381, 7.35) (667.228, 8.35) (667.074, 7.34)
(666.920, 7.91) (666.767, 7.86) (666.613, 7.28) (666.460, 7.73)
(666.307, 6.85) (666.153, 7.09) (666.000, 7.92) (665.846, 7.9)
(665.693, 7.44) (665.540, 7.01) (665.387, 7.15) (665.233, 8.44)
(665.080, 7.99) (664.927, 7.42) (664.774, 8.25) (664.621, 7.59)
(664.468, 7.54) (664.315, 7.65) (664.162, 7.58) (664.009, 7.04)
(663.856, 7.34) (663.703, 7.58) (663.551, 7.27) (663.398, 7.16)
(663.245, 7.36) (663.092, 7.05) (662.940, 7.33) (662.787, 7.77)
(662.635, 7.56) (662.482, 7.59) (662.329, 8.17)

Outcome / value 0.97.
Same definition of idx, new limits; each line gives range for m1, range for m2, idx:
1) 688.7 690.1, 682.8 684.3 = 0.84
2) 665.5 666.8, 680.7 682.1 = 0.92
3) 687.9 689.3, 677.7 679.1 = 0.93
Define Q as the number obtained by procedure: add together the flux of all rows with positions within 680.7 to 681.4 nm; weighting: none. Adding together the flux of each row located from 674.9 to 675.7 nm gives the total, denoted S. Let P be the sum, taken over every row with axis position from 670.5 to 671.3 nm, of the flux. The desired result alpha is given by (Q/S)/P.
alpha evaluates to 0.0257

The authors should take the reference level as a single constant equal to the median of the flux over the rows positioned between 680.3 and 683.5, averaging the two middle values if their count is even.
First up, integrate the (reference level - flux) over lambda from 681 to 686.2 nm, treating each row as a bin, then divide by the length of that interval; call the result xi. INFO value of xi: -0.01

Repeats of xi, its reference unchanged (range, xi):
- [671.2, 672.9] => -0.19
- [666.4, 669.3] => -0.35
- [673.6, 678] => -0.21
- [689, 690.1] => -0.14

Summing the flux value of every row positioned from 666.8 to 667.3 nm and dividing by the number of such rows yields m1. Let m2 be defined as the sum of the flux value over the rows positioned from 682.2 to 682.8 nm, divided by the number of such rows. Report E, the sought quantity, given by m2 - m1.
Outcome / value -0.58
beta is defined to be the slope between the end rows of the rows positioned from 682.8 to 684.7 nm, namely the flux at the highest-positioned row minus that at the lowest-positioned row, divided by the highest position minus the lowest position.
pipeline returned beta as 0.57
